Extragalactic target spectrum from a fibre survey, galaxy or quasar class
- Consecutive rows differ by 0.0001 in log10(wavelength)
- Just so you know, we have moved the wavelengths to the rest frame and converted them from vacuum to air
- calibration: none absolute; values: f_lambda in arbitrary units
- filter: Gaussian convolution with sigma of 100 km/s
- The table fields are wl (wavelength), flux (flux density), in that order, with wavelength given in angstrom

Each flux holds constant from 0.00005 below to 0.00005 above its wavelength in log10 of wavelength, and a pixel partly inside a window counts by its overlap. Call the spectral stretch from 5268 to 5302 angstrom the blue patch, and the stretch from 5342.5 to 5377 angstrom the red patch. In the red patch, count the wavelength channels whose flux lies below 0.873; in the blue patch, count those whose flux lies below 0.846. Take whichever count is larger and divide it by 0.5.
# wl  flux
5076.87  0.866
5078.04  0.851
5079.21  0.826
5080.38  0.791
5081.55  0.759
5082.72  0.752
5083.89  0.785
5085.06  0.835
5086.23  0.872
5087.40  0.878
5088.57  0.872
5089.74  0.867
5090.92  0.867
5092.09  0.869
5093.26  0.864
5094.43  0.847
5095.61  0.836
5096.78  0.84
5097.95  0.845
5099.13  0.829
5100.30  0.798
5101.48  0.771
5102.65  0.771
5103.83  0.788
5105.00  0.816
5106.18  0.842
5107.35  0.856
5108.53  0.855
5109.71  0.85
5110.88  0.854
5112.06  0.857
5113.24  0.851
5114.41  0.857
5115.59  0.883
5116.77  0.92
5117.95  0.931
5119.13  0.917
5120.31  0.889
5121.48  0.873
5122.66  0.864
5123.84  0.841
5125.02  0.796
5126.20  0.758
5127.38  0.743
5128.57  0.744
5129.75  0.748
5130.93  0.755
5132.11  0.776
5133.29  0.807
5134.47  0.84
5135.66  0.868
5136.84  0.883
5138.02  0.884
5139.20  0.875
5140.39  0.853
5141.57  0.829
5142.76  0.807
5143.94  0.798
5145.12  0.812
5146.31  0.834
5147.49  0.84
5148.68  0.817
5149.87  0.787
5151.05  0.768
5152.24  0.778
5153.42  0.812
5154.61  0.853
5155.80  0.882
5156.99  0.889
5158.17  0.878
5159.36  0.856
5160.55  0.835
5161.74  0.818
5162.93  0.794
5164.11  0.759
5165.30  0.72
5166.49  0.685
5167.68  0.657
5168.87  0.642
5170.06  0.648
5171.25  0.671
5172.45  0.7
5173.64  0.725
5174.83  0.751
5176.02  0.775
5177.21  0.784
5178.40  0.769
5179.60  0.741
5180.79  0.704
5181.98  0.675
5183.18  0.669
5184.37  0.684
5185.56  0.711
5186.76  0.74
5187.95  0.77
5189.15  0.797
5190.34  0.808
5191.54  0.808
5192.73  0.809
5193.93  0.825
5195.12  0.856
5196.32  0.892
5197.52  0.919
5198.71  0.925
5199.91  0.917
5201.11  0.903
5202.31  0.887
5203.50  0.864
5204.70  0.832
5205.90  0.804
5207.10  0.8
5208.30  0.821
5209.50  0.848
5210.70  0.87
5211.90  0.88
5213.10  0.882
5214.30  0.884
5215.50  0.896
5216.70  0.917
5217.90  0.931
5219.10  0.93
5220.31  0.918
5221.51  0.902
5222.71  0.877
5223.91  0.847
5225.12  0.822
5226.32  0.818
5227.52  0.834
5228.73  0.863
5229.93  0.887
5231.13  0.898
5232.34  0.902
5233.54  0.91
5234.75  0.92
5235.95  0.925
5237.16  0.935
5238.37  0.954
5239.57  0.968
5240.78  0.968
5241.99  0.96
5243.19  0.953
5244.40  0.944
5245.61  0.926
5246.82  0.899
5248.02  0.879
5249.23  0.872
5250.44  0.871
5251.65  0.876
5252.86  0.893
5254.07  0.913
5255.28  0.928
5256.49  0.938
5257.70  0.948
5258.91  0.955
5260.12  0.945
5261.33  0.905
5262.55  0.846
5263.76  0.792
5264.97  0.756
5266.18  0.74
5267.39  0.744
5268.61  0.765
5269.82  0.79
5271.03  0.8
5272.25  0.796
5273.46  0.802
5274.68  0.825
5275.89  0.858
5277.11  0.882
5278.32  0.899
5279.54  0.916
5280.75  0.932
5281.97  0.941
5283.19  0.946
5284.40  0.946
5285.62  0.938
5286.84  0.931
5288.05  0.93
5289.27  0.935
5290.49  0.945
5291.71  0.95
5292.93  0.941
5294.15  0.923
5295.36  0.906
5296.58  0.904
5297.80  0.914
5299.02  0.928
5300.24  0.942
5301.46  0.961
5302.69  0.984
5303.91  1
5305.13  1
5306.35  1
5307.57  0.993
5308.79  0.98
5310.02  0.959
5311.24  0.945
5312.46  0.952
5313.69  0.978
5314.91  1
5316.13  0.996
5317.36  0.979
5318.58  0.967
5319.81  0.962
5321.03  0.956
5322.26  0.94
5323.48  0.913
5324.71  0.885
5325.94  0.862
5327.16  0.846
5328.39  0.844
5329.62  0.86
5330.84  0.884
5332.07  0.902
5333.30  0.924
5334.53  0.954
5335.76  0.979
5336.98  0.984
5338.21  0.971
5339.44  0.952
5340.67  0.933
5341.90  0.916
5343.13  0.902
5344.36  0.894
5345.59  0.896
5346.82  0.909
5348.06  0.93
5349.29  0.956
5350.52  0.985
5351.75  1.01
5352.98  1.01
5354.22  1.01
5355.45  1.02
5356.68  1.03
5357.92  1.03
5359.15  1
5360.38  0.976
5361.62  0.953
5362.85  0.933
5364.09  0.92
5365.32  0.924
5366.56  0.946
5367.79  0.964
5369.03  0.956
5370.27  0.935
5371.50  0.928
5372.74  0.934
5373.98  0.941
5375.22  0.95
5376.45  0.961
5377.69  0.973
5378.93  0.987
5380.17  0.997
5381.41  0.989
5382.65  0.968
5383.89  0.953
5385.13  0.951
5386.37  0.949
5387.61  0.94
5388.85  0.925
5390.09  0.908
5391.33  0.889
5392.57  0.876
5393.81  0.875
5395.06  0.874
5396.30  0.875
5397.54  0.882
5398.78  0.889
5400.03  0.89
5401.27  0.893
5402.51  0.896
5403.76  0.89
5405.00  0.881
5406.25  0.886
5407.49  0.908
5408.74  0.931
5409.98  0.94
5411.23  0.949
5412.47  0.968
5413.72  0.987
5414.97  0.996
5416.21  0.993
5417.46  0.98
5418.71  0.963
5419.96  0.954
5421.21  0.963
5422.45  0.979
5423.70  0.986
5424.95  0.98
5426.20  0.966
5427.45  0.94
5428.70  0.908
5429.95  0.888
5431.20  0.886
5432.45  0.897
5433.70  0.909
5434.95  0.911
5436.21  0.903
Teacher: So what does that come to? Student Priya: 12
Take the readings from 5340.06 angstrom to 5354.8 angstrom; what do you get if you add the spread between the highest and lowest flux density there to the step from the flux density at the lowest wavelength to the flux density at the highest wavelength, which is 0.19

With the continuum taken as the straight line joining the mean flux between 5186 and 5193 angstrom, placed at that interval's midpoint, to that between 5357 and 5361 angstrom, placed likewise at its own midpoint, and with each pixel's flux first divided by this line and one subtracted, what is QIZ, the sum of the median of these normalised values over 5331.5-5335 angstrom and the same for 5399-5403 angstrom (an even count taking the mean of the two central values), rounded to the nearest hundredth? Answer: -0.20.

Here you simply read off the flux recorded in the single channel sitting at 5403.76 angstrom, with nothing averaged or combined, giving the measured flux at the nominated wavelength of 0.89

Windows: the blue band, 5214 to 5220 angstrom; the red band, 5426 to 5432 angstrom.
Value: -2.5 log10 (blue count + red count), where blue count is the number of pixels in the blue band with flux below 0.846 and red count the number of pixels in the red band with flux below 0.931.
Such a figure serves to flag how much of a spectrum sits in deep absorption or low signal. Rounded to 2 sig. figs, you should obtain -1.2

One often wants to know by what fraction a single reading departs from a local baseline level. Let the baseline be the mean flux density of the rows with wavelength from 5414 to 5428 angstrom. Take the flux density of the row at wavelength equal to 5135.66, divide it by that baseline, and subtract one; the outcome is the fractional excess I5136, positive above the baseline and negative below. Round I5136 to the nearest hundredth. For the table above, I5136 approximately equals -0.11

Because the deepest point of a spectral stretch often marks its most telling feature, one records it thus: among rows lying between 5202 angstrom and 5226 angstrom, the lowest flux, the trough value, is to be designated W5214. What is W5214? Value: 0.8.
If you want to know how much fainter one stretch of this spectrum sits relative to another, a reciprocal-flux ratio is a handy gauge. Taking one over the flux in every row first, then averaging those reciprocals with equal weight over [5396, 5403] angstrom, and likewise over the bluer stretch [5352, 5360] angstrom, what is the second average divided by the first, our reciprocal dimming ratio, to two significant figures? 0.87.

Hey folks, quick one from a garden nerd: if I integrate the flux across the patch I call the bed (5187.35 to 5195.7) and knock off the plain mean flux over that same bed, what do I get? 6.0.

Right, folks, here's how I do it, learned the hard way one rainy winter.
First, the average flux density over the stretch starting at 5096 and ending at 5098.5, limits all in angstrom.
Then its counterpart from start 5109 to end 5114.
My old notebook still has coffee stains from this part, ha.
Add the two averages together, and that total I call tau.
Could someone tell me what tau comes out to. 1.70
